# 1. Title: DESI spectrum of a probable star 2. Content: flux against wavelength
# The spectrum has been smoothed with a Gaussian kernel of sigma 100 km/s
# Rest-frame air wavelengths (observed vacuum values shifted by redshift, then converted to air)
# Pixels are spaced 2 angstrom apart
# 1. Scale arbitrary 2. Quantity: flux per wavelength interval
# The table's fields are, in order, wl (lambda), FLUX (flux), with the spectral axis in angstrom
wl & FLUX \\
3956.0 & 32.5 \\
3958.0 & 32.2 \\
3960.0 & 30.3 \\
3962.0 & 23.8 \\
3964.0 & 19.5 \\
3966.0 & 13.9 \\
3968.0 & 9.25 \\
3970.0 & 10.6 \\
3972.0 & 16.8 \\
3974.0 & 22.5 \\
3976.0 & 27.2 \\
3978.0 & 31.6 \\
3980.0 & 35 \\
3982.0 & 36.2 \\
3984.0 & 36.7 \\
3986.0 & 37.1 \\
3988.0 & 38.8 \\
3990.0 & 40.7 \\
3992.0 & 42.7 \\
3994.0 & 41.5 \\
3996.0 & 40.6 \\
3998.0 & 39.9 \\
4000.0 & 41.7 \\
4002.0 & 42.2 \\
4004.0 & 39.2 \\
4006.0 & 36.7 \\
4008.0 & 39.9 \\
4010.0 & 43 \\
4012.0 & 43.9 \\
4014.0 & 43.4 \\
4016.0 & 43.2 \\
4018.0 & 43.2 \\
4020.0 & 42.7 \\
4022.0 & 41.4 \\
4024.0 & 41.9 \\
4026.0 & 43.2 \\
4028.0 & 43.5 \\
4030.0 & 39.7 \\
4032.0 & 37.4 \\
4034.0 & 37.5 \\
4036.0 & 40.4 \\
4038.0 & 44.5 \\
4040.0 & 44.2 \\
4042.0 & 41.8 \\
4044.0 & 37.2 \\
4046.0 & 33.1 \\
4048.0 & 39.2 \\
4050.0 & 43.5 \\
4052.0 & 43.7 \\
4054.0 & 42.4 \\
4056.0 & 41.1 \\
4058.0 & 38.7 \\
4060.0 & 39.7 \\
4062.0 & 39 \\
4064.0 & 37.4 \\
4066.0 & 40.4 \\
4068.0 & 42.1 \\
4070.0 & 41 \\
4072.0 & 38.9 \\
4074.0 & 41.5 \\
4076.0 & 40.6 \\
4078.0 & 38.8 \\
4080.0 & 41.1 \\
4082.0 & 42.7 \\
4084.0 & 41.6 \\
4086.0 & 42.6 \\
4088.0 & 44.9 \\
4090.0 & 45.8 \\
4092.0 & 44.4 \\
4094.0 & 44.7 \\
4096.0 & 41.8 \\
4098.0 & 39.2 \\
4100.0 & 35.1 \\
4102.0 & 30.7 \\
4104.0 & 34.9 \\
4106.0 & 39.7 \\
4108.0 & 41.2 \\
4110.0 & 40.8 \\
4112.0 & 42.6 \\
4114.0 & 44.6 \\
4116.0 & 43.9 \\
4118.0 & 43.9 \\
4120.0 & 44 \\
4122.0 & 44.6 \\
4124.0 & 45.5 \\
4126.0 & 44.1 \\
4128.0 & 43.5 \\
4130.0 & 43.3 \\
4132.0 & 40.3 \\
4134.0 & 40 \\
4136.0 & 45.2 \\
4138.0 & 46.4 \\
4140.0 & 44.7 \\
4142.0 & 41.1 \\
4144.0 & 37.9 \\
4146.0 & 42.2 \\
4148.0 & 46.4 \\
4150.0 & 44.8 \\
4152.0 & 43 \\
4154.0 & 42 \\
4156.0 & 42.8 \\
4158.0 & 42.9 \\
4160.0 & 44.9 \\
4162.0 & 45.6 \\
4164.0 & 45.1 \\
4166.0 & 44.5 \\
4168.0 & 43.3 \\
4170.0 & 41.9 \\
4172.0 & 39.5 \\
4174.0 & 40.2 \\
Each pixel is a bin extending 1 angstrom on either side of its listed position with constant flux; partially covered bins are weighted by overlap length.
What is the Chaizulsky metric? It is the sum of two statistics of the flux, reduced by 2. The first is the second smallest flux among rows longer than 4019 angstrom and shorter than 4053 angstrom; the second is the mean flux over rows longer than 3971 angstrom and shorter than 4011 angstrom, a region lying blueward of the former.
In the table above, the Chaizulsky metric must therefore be 71.7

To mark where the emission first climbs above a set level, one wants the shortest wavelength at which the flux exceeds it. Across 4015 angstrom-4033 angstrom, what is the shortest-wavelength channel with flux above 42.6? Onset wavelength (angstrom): 4016.0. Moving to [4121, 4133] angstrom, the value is 4122.0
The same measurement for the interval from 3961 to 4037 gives 3992.0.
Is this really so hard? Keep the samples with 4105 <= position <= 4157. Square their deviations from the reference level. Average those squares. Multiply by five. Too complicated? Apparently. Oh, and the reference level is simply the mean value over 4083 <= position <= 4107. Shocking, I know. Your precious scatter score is 55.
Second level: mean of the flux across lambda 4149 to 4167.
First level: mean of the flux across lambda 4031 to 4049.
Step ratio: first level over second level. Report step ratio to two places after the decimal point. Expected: 0.90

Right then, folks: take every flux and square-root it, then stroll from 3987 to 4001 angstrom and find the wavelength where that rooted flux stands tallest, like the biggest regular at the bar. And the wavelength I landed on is 3992.0 angstrom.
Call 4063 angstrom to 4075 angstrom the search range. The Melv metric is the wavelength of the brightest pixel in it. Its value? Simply 4068.0 angstrom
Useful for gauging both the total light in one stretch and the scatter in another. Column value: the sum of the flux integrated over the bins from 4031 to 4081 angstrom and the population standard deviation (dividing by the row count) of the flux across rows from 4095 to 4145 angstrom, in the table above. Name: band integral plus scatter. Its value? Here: 2014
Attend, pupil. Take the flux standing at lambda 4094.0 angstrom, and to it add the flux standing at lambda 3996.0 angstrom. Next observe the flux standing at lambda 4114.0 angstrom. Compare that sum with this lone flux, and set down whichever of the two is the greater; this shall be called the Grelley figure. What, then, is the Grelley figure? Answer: 85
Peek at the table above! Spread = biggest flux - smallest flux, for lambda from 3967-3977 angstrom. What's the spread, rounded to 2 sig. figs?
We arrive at 18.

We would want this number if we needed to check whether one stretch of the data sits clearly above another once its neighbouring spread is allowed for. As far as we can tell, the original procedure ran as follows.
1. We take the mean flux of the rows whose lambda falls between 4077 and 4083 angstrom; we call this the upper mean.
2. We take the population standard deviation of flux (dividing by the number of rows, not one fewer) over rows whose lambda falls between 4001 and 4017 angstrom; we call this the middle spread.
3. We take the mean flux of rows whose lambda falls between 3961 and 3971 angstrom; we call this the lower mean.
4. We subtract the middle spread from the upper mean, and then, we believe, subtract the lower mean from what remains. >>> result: 23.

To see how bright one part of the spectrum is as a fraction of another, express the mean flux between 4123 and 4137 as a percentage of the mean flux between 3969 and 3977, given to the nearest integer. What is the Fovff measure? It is 224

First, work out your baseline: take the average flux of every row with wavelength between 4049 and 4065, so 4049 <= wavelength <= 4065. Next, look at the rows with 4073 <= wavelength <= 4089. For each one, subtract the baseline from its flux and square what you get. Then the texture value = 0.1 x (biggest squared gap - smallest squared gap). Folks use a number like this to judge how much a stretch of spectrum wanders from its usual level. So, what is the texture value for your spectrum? 1.8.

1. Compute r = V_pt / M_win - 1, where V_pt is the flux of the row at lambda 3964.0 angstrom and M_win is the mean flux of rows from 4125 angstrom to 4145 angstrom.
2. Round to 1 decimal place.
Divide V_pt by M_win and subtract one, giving -0.5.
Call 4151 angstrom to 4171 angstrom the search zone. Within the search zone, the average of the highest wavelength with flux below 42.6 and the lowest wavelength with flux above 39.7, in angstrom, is 4161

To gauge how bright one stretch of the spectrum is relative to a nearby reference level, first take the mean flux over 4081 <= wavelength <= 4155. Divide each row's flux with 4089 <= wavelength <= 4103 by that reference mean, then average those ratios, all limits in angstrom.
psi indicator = 0.95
